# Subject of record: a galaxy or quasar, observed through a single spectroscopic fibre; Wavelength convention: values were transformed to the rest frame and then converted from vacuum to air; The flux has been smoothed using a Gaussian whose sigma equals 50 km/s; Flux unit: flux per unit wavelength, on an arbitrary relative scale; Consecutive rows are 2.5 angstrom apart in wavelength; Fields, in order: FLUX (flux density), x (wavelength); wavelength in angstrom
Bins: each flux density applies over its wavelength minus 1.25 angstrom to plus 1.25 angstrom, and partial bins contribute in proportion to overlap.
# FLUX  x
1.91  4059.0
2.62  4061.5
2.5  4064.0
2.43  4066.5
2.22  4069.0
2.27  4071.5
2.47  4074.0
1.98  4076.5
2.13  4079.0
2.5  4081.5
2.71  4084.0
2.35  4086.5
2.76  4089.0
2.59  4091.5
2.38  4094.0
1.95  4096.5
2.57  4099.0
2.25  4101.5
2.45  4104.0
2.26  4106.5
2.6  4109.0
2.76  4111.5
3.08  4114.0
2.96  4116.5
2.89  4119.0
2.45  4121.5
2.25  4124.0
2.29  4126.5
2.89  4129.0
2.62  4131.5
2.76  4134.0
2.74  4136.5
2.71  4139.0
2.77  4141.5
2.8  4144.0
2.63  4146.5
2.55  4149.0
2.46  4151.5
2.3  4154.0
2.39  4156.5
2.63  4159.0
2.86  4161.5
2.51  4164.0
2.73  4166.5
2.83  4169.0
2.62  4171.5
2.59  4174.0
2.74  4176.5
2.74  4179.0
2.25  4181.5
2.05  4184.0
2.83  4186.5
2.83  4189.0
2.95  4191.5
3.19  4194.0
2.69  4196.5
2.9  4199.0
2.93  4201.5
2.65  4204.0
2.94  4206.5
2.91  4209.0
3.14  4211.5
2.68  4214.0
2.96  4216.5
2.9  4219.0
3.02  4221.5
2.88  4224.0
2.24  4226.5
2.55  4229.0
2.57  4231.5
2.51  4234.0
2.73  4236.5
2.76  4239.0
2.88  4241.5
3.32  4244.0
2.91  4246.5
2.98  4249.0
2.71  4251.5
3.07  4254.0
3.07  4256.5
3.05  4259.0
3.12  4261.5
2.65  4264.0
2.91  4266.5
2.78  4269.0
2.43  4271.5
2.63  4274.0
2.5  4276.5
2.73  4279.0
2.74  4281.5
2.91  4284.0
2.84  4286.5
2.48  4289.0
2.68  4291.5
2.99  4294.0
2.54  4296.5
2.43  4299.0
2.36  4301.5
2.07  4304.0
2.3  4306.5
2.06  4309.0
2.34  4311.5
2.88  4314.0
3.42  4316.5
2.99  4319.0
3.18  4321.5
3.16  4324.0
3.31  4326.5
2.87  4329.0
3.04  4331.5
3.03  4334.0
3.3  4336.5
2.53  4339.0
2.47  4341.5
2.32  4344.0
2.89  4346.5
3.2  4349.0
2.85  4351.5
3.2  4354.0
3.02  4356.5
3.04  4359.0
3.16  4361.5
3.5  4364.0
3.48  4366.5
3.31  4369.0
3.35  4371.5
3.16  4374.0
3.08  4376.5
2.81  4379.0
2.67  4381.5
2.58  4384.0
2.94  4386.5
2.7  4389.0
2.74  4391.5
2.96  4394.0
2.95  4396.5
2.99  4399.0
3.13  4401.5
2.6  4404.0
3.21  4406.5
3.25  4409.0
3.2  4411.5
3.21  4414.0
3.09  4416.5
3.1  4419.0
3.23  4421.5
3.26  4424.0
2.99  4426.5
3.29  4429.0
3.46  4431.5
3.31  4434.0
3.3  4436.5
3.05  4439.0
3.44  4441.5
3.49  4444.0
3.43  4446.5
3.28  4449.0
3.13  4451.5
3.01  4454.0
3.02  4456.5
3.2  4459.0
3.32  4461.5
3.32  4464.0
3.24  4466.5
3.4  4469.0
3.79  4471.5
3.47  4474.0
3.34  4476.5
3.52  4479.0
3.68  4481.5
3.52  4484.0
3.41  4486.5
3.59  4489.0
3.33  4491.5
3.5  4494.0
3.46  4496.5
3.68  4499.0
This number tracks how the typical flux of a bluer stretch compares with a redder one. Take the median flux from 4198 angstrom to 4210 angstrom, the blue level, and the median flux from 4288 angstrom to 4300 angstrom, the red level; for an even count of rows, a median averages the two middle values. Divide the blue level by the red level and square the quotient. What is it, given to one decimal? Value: 1.3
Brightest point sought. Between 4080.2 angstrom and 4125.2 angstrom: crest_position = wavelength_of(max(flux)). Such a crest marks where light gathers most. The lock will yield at 4114.0 angstrom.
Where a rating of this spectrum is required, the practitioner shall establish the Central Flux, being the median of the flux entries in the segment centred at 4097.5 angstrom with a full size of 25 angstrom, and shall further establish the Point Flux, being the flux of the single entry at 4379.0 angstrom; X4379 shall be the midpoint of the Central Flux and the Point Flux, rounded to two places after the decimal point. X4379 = 2.61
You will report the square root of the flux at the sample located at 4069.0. 1.49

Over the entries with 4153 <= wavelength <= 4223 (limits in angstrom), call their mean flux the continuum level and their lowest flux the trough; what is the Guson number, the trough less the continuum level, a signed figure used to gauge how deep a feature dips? -0.7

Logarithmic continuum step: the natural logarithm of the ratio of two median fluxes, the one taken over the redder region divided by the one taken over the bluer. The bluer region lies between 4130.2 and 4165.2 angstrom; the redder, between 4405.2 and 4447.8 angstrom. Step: 0.21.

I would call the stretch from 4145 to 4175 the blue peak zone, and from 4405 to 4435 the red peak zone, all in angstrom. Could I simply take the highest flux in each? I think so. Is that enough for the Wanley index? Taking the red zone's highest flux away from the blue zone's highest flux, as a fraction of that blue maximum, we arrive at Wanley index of -0.21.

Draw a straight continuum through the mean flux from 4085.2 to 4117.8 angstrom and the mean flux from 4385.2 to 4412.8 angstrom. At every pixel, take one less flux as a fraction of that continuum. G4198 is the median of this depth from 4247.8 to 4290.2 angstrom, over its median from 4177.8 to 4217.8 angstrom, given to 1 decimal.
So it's 0.0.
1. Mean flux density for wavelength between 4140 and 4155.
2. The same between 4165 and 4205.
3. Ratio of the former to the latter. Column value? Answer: 0.95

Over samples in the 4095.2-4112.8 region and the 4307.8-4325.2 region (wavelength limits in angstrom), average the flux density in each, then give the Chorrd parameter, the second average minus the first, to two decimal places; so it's 0.46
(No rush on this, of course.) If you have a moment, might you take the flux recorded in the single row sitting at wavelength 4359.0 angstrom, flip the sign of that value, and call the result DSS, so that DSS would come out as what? -3.0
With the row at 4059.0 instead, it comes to -1.9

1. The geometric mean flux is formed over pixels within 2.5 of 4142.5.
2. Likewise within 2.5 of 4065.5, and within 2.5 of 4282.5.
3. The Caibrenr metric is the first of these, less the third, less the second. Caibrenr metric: -2.5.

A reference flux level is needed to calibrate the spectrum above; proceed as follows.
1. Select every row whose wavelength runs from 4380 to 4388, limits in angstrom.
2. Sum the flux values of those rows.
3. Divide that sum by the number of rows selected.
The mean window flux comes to 2.73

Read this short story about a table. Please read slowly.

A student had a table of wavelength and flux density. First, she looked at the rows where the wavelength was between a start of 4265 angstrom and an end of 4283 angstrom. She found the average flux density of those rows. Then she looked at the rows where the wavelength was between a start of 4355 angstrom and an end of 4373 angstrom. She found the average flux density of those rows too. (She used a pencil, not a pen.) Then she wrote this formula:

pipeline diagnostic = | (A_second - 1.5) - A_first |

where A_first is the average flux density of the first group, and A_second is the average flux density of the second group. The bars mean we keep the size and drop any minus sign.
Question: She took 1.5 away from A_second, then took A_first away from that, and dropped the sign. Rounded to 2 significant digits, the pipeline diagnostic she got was 0.91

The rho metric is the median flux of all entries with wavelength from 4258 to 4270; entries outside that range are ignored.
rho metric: 2.91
